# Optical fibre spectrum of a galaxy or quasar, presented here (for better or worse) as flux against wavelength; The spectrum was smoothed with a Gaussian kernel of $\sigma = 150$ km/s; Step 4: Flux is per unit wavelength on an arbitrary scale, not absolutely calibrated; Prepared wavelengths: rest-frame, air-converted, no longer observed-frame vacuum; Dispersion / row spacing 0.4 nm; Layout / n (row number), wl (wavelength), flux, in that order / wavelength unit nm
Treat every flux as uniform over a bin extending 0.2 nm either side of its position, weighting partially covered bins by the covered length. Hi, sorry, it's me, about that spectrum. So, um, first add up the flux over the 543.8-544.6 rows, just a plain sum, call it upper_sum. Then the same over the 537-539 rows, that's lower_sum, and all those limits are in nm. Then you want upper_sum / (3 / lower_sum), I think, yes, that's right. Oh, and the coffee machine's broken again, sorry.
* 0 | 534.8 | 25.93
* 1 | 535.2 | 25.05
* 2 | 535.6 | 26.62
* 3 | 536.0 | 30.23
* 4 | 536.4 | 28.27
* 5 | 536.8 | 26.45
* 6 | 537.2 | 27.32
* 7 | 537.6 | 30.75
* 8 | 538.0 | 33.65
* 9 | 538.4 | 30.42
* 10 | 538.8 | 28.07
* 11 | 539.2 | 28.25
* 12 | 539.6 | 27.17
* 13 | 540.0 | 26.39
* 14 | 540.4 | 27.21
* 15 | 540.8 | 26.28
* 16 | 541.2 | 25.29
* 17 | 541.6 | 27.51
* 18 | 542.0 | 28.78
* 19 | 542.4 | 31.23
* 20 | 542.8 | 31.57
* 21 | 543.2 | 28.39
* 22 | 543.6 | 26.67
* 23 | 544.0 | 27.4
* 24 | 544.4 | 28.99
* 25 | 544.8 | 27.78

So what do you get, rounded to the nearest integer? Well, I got 2823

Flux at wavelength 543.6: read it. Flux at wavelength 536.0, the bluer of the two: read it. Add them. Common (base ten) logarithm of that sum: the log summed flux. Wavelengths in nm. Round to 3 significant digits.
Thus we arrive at 1.76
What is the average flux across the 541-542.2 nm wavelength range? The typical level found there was 27.2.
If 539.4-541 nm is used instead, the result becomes 26.8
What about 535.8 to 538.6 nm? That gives 29.6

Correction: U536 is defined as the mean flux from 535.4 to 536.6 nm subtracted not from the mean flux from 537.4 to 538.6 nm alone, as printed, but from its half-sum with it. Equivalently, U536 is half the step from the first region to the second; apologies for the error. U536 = 1.6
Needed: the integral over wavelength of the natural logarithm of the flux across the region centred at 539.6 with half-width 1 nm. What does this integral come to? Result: 6.62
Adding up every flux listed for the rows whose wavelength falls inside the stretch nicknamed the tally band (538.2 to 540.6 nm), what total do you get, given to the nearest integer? 168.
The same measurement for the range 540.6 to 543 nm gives 171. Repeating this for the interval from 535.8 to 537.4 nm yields 112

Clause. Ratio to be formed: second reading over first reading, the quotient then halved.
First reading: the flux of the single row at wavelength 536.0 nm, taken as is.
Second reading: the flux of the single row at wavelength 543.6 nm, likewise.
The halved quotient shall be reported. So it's 0.441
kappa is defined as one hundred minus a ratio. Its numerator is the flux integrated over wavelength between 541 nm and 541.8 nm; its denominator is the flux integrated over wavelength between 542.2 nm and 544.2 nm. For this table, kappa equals 99.6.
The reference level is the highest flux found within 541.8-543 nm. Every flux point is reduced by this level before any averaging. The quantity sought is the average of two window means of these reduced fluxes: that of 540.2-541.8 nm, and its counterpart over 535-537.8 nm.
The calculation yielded -4.4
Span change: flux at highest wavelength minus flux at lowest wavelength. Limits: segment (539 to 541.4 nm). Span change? -3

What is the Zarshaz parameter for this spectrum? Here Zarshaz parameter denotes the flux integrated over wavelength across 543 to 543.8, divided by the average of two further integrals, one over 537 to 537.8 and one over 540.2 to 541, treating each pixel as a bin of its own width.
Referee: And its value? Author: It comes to 0.99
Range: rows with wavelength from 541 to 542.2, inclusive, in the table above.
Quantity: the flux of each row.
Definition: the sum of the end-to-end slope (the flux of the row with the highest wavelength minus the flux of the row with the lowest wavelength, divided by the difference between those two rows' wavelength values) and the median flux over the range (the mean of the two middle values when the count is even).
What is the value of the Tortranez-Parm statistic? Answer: 32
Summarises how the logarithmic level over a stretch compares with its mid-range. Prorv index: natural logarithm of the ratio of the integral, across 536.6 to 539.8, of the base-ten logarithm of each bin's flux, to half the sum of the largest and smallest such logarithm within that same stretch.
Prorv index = 1.2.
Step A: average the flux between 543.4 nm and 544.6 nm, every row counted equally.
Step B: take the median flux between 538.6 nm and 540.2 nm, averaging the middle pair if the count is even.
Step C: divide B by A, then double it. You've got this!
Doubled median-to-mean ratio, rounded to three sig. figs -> 2.00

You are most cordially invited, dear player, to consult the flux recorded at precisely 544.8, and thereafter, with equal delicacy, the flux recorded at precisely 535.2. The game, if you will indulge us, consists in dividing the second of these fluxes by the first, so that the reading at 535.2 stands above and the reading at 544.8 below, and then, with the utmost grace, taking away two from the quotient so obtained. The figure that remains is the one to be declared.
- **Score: -1.10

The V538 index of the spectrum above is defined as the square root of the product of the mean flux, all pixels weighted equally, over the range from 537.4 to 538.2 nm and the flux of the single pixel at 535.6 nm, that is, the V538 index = 29.3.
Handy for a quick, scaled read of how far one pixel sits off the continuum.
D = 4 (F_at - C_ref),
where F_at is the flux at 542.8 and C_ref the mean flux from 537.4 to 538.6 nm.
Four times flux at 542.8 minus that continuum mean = -0.1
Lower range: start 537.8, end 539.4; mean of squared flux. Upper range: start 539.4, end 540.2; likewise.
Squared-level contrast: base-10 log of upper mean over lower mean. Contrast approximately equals -0.10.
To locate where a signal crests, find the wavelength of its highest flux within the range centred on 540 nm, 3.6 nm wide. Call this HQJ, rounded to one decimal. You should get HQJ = 538.4 nm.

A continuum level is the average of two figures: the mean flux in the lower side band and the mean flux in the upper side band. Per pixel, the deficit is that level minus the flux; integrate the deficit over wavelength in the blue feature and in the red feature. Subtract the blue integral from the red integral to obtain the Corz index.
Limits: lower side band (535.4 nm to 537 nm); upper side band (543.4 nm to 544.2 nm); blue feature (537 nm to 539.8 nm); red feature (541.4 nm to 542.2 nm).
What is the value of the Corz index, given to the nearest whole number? 5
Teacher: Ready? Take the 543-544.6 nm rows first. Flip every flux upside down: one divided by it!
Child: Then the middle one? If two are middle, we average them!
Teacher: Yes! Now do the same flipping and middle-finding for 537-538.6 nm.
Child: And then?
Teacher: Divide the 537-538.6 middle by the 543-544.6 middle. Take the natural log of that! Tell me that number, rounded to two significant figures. -0.092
